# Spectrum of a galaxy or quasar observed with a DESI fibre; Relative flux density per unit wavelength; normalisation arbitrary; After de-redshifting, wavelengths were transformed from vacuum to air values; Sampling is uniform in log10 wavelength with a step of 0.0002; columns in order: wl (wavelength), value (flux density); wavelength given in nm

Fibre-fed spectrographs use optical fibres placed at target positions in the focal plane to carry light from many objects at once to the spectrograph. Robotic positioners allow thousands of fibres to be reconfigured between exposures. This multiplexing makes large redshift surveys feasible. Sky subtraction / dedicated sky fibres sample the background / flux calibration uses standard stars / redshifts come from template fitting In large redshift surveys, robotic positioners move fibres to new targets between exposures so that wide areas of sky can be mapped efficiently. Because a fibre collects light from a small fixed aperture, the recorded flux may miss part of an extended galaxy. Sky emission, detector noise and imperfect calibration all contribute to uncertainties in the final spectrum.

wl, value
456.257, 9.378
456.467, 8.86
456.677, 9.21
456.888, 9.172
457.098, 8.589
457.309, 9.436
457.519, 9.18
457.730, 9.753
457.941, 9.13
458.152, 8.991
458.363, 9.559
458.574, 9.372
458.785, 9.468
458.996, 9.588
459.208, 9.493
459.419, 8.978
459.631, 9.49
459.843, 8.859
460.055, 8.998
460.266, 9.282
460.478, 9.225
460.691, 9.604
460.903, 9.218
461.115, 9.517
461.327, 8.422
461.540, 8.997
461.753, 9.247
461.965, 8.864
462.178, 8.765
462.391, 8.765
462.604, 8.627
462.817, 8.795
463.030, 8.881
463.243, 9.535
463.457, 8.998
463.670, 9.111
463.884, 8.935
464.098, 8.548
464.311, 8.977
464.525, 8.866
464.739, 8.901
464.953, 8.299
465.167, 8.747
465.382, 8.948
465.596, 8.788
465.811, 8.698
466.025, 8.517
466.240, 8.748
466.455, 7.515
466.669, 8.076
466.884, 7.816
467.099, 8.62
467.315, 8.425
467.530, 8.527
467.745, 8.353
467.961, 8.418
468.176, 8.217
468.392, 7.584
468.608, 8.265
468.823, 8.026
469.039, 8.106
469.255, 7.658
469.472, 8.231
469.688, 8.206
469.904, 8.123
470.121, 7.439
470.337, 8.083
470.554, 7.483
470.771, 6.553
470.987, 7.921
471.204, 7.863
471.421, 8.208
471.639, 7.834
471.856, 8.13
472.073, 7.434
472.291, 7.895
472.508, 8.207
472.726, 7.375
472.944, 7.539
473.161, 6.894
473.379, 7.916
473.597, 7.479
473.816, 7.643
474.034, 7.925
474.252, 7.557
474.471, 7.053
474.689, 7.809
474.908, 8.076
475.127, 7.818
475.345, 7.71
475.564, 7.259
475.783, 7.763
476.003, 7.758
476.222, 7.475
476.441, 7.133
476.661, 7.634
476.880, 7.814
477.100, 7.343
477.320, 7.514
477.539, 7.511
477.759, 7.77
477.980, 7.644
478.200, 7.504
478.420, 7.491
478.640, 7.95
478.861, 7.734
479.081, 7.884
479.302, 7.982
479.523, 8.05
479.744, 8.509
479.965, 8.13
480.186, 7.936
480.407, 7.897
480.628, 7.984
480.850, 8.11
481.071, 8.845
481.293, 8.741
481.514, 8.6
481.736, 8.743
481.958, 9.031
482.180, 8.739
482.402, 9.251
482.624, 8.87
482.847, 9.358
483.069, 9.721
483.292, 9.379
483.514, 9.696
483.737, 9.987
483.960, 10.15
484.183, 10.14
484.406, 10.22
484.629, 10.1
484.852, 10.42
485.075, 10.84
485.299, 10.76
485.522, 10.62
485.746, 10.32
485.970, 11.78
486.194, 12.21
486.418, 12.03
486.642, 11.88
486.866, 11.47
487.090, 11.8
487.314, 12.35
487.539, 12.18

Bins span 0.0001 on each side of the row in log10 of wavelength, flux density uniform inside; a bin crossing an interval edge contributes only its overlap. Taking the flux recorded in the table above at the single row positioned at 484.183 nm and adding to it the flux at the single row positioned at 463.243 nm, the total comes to 19.7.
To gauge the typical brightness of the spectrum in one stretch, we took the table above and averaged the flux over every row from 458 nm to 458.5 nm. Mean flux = 9.3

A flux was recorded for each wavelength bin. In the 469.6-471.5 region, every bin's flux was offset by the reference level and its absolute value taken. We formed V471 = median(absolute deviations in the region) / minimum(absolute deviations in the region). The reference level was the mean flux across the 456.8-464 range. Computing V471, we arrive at 1.3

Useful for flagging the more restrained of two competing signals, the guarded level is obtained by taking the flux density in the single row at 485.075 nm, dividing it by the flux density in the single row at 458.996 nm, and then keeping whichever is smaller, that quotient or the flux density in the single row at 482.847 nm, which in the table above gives 1.13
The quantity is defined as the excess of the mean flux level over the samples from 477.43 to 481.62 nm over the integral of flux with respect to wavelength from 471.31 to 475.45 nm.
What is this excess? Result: -24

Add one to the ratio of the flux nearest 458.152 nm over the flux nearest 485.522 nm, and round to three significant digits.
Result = 1.85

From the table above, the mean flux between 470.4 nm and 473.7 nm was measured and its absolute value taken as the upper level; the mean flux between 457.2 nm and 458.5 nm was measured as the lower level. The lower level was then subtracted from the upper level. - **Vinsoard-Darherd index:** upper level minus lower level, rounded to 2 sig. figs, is -1.7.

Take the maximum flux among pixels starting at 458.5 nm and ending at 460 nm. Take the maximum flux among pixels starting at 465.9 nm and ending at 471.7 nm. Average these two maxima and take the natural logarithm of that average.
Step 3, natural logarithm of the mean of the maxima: 2.22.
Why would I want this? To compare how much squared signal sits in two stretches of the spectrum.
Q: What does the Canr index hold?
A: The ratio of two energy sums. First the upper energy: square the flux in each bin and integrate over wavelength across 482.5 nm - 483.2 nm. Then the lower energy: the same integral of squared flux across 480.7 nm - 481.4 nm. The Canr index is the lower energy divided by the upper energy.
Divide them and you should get 0.84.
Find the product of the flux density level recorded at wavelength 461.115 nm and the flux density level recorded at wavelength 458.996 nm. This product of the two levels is 91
